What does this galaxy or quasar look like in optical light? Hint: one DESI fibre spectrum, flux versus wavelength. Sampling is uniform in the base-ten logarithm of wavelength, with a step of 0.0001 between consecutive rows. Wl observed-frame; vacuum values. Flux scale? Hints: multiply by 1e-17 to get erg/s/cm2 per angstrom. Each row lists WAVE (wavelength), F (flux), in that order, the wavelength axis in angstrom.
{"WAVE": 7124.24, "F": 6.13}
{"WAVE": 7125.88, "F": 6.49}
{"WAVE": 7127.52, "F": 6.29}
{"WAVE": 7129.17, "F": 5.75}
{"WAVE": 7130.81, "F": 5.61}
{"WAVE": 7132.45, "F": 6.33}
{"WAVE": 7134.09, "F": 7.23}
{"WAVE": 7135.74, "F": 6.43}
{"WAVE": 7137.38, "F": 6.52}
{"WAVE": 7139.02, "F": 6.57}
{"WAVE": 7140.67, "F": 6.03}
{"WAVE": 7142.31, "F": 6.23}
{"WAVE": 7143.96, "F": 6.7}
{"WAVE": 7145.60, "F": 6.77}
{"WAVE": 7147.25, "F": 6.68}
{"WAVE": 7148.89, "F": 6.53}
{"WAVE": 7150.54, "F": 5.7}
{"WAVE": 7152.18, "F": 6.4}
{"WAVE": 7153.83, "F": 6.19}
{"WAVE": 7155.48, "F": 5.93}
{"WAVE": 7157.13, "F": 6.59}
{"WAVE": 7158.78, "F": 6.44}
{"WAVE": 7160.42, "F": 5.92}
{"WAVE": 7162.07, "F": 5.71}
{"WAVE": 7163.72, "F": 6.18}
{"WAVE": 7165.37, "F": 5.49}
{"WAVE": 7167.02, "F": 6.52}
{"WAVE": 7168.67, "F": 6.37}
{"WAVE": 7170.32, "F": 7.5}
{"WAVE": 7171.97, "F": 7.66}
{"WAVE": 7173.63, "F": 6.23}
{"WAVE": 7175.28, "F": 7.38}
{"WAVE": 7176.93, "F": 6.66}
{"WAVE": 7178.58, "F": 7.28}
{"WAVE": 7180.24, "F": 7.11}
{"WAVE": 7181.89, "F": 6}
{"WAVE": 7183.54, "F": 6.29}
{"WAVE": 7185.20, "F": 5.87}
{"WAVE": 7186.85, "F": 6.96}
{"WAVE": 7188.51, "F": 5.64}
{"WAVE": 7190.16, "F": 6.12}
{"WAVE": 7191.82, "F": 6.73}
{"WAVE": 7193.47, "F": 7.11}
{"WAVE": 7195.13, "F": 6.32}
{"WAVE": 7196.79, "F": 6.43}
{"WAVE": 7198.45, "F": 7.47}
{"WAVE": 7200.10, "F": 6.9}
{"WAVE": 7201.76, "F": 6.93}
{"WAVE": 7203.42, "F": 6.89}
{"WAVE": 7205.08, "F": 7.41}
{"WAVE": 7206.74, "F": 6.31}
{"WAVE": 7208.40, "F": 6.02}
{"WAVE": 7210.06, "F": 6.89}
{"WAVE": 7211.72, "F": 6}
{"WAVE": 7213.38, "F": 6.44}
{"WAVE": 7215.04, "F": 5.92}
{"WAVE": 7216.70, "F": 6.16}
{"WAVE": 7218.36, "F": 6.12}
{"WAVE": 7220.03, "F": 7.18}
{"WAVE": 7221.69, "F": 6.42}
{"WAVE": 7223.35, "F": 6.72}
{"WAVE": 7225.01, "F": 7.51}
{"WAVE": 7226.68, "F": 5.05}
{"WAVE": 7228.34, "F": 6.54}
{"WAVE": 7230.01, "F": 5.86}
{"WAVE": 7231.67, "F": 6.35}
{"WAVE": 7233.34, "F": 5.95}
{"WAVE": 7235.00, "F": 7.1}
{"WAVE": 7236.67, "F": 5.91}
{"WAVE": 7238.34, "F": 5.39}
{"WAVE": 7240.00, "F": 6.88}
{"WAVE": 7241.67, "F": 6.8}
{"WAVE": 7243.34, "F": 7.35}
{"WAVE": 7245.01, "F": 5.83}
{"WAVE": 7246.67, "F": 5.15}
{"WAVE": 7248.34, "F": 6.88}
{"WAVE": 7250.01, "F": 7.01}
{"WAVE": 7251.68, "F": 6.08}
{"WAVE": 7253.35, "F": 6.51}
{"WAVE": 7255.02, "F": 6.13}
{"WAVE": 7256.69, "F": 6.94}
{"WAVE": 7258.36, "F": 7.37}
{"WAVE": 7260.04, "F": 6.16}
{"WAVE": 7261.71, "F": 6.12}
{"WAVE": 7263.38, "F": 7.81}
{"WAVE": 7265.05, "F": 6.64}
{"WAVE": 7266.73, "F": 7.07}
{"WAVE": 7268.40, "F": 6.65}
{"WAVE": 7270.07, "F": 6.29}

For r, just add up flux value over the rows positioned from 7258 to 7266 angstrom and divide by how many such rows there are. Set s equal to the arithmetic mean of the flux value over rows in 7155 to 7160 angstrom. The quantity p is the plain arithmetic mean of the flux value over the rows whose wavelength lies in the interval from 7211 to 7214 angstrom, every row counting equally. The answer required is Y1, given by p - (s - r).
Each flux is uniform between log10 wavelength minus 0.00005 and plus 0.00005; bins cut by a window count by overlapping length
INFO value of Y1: 6.7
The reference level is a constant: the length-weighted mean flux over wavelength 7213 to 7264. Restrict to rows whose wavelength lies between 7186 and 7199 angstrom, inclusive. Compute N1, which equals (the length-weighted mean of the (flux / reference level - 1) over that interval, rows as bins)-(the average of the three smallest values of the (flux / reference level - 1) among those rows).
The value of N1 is 0.09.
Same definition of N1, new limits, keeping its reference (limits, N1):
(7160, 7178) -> 0.13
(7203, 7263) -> 0.19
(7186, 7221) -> 0.11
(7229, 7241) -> 0.08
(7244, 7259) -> 0.12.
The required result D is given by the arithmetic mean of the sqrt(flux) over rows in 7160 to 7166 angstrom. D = 2.41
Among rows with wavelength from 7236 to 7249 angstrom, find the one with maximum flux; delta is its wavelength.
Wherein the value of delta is 7243.34 angstrom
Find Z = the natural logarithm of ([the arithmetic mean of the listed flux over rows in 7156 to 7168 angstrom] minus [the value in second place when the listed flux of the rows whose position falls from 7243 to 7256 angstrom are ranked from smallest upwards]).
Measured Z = -1.2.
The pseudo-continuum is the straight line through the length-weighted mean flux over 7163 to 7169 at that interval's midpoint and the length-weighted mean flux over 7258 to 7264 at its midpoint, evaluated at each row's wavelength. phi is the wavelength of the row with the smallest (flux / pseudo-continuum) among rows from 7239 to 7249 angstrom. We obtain 7246.67 angstrom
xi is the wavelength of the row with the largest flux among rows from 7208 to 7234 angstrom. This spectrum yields 7225.01 angstrom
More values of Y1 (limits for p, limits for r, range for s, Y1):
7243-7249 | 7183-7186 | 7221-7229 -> 5.9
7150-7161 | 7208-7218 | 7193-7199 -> 5.6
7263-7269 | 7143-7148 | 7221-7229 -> 7.3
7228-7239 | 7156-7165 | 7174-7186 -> 5.7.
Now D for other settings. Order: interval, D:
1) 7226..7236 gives 2.47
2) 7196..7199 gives 2.63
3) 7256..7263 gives 2.58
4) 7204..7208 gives 2.62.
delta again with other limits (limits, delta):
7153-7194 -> 7171.97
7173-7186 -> 7175.28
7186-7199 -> 7198.45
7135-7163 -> 7145.60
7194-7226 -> 7225.01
